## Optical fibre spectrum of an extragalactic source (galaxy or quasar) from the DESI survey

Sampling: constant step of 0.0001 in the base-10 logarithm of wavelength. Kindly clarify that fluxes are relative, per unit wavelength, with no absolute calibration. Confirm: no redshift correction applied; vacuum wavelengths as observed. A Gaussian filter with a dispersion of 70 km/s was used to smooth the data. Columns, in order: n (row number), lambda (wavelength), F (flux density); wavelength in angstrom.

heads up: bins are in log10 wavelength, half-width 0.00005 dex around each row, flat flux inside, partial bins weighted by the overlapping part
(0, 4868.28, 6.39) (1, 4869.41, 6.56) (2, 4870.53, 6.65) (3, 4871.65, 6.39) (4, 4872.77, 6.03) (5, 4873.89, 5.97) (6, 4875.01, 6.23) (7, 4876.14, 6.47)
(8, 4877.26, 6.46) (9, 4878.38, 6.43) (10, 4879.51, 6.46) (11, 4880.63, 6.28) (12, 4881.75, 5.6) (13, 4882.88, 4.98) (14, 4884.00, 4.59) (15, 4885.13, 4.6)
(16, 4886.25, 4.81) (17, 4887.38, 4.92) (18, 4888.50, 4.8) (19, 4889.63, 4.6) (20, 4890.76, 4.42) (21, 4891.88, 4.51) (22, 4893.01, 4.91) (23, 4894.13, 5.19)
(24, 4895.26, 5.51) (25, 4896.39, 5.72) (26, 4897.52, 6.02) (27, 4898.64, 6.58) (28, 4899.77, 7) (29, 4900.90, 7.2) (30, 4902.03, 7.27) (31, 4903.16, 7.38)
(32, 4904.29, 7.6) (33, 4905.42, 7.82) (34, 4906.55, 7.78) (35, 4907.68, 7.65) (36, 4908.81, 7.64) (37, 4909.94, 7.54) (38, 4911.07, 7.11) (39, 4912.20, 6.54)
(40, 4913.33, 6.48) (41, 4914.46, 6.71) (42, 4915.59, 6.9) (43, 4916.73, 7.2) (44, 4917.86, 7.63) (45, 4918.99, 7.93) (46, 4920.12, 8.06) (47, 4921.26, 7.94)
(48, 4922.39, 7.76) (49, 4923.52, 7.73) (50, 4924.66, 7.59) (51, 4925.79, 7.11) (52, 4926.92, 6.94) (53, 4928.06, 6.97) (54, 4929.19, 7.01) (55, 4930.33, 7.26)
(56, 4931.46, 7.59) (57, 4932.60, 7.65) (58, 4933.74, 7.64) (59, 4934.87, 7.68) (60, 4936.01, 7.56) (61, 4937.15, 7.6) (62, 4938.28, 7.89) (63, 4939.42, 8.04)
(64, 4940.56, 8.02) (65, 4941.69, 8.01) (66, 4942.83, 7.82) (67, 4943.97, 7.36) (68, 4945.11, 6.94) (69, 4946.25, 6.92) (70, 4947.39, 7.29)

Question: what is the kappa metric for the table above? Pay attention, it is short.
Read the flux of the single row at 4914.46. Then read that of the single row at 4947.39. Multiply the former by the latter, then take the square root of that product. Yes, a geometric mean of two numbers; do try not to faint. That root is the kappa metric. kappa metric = 7.0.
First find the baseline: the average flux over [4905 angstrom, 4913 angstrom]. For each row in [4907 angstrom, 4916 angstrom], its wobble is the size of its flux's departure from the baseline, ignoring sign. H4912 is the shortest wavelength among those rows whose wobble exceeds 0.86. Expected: 4912.20 angstrom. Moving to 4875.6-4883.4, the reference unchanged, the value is 4876.14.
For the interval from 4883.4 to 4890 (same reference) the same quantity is 4884.00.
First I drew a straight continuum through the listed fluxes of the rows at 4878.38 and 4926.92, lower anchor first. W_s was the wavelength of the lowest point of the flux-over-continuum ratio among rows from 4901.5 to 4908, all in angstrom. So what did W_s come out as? 4902.03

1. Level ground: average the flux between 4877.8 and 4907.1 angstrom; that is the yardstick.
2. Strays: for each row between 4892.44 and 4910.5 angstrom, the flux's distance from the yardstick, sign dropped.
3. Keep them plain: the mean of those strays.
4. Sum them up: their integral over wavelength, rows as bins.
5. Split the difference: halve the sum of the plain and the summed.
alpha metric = 11.4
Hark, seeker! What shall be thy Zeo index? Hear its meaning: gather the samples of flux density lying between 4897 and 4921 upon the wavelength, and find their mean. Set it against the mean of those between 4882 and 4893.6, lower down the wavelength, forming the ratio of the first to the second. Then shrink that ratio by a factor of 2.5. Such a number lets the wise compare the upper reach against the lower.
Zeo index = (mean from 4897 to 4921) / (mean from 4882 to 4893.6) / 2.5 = 0.61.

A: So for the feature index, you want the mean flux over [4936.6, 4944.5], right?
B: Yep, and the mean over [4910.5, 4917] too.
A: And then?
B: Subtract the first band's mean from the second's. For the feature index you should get -1.0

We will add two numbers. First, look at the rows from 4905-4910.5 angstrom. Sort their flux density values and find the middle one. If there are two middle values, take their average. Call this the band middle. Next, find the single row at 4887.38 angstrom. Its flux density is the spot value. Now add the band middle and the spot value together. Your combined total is 12.6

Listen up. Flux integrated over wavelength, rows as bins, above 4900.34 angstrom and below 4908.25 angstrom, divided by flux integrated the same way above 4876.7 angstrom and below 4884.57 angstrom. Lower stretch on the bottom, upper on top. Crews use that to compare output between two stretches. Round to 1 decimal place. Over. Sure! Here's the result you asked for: 1.3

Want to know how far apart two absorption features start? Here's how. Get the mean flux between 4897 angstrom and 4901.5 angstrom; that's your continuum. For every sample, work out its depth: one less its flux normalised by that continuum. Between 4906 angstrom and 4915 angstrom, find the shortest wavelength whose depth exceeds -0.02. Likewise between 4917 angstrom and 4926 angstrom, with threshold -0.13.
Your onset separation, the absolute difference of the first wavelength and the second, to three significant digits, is 13.6 angstrom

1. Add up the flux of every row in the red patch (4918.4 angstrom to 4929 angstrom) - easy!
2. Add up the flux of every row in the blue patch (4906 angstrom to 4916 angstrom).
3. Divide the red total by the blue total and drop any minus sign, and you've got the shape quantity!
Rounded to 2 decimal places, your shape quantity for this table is 1.06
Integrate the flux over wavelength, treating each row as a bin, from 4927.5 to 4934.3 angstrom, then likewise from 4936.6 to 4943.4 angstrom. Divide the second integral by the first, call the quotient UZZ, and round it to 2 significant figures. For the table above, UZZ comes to 1.1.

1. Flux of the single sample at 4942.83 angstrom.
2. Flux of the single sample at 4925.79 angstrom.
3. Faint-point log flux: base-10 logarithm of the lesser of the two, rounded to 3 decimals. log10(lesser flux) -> 0.852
